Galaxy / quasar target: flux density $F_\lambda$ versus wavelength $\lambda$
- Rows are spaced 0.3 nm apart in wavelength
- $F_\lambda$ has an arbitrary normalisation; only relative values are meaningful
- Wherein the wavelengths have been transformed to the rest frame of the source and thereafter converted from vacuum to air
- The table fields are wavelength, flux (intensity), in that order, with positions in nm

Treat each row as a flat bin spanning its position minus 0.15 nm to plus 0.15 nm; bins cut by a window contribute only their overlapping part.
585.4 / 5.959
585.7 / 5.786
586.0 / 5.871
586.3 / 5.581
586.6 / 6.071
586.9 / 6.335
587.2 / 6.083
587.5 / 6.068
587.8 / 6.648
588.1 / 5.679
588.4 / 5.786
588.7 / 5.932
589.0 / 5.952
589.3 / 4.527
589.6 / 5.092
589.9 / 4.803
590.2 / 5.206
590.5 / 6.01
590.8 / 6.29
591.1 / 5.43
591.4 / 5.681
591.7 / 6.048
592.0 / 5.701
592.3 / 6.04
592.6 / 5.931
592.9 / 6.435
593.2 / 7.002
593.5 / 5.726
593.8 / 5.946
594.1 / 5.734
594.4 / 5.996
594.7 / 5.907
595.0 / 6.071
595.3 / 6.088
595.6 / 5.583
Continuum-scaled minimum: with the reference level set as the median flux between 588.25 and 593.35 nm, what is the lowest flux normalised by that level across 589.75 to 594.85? 0.81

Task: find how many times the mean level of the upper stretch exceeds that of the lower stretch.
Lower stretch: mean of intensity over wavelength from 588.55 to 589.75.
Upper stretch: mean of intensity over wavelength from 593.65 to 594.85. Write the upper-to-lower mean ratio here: 1.10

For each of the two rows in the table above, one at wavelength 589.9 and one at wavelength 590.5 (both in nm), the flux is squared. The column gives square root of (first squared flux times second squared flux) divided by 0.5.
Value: 58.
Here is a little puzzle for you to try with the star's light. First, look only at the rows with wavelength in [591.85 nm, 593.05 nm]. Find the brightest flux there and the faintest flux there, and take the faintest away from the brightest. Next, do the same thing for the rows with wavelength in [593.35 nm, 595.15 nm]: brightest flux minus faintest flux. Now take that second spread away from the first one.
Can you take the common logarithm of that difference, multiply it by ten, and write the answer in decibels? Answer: -4.1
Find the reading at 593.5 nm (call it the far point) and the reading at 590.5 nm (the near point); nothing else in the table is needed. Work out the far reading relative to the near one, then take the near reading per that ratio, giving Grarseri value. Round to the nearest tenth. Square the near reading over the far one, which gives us 6.3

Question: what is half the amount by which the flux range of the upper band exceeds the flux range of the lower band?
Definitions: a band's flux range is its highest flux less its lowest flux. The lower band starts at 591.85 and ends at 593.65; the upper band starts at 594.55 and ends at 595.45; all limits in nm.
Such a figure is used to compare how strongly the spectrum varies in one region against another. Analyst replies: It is -0.6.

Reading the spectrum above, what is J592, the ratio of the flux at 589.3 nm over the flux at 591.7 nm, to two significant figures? 0.75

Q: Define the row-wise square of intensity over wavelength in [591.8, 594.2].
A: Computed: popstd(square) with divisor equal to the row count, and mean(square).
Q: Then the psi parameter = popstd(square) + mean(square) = 42.3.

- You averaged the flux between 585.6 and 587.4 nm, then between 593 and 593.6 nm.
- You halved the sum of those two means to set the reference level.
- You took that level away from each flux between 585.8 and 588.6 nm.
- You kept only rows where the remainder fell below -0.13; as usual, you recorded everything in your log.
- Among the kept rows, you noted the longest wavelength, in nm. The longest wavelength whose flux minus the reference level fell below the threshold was 588.4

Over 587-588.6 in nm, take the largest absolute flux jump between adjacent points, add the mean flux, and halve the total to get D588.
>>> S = 3.51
